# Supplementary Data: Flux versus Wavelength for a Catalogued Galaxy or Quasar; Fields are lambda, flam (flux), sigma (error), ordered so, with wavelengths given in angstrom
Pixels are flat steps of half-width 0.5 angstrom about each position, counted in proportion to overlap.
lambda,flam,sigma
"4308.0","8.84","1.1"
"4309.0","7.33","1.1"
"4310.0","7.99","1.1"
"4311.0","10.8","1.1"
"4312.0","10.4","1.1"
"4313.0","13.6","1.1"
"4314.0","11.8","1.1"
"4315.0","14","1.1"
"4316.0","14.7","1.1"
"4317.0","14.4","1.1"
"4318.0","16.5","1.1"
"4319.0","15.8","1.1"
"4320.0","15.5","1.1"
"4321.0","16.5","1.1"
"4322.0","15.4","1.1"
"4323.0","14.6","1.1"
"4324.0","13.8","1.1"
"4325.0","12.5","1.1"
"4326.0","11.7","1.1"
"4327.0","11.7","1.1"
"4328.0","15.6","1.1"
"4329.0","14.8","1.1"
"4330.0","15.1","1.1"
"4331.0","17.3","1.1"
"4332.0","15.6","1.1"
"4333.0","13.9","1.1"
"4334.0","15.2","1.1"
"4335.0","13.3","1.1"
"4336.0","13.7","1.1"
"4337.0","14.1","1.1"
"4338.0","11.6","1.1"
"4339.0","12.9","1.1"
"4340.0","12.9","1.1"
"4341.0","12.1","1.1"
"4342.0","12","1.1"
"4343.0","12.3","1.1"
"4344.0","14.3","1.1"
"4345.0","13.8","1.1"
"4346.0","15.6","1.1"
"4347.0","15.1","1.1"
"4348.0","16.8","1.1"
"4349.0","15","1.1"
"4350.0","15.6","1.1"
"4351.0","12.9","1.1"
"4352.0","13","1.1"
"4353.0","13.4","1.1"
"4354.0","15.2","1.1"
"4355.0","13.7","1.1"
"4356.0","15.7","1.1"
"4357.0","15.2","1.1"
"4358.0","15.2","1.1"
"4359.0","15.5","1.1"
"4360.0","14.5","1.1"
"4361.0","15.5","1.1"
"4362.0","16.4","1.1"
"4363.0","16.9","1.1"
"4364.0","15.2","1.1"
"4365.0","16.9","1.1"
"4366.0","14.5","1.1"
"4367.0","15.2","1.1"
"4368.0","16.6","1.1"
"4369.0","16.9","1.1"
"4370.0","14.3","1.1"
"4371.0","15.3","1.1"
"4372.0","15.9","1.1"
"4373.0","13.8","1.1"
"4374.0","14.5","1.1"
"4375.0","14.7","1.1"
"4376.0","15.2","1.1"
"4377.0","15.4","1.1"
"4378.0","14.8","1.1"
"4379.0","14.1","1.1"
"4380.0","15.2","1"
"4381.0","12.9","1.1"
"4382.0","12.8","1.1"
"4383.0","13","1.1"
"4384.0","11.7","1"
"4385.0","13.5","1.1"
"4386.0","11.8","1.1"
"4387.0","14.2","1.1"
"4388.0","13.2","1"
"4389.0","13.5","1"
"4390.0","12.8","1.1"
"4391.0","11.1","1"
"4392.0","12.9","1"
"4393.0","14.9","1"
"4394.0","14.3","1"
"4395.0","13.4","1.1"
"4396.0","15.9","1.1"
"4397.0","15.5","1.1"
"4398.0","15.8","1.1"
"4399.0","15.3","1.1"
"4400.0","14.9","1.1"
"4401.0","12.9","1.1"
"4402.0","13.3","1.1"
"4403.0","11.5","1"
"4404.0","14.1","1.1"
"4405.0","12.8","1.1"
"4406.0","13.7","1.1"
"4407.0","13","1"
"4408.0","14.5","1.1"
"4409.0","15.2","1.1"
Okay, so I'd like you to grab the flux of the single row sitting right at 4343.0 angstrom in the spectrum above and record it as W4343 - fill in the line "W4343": 12.3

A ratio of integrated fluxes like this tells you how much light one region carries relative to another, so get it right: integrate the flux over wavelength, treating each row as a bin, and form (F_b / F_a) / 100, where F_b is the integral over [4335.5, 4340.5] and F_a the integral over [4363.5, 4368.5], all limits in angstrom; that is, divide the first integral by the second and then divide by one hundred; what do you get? 0.0083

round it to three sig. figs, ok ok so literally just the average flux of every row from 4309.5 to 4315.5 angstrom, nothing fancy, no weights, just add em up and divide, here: 11.4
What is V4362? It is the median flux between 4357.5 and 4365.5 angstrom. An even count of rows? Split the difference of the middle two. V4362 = 15.5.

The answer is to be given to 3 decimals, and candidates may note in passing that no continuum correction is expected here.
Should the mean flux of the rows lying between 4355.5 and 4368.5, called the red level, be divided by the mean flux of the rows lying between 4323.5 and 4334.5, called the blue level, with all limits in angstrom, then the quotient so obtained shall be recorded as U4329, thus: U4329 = 1.094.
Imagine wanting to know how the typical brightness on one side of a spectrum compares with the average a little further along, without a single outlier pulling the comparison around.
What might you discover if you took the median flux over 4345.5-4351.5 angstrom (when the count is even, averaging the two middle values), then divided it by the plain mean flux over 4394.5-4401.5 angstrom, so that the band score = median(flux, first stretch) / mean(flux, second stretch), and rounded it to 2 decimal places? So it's 1.04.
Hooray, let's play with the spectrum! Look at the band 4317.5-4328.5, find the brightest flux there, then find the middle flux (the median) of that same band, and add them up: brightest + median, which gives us 31.9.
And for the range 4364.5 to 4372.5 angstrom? 32.5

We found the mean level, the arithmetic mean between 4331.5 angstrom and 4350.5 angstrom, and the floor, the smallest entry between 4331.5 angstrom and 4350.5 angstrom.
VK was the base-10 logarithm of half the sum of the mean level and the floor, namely 1.11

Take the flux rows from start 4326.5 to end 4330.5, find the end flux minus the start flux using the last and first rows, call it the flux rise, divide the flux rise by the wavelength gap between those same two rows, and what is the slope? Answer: 1.1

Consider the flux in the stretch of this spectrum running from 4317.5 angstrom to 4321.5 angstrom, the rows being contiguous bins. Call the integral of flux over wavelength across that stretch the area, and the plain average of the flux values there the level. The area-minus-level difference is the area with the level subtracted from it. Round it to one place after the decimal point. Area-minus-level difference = 48.2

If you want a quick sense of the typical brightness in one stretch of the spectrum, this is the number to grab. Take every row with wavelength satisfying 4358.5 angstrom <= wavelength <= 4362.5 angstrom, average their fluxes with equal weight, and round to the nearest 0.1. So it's 15.5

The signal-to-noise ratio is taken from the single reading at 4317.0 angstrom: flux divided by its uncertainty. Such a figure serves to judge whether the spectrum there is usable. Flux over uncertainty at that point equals 13.1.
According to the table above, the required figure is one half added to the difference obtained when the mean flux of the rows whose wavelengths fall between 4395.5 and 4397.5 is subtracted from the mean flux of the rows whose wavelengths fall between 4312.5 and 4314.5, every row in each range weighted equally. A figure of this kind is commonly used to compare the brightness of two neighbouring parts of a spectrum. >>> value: -2.5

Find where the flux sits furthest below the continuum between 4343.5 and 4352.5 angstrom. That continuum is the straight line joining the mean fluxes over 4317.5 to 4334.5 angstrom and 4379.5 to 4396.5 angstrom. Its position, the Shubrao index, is 4351.0 angstrom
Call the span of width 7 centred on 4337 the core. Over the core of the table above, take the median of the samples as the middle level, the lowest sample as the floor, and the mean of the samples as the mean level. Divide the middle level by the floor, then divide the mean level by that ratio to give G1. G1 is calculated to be 11.7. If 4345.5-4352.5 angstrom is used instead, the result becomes 12.7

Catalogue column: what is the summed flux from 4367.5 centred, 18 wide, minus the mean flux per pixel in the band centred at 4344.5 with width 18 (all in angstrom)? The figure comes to 264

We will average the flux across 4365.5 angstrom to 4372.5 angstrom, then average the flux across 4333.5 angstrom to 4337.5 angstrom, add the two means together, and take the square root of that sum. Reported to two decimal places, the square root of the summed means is 5.44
